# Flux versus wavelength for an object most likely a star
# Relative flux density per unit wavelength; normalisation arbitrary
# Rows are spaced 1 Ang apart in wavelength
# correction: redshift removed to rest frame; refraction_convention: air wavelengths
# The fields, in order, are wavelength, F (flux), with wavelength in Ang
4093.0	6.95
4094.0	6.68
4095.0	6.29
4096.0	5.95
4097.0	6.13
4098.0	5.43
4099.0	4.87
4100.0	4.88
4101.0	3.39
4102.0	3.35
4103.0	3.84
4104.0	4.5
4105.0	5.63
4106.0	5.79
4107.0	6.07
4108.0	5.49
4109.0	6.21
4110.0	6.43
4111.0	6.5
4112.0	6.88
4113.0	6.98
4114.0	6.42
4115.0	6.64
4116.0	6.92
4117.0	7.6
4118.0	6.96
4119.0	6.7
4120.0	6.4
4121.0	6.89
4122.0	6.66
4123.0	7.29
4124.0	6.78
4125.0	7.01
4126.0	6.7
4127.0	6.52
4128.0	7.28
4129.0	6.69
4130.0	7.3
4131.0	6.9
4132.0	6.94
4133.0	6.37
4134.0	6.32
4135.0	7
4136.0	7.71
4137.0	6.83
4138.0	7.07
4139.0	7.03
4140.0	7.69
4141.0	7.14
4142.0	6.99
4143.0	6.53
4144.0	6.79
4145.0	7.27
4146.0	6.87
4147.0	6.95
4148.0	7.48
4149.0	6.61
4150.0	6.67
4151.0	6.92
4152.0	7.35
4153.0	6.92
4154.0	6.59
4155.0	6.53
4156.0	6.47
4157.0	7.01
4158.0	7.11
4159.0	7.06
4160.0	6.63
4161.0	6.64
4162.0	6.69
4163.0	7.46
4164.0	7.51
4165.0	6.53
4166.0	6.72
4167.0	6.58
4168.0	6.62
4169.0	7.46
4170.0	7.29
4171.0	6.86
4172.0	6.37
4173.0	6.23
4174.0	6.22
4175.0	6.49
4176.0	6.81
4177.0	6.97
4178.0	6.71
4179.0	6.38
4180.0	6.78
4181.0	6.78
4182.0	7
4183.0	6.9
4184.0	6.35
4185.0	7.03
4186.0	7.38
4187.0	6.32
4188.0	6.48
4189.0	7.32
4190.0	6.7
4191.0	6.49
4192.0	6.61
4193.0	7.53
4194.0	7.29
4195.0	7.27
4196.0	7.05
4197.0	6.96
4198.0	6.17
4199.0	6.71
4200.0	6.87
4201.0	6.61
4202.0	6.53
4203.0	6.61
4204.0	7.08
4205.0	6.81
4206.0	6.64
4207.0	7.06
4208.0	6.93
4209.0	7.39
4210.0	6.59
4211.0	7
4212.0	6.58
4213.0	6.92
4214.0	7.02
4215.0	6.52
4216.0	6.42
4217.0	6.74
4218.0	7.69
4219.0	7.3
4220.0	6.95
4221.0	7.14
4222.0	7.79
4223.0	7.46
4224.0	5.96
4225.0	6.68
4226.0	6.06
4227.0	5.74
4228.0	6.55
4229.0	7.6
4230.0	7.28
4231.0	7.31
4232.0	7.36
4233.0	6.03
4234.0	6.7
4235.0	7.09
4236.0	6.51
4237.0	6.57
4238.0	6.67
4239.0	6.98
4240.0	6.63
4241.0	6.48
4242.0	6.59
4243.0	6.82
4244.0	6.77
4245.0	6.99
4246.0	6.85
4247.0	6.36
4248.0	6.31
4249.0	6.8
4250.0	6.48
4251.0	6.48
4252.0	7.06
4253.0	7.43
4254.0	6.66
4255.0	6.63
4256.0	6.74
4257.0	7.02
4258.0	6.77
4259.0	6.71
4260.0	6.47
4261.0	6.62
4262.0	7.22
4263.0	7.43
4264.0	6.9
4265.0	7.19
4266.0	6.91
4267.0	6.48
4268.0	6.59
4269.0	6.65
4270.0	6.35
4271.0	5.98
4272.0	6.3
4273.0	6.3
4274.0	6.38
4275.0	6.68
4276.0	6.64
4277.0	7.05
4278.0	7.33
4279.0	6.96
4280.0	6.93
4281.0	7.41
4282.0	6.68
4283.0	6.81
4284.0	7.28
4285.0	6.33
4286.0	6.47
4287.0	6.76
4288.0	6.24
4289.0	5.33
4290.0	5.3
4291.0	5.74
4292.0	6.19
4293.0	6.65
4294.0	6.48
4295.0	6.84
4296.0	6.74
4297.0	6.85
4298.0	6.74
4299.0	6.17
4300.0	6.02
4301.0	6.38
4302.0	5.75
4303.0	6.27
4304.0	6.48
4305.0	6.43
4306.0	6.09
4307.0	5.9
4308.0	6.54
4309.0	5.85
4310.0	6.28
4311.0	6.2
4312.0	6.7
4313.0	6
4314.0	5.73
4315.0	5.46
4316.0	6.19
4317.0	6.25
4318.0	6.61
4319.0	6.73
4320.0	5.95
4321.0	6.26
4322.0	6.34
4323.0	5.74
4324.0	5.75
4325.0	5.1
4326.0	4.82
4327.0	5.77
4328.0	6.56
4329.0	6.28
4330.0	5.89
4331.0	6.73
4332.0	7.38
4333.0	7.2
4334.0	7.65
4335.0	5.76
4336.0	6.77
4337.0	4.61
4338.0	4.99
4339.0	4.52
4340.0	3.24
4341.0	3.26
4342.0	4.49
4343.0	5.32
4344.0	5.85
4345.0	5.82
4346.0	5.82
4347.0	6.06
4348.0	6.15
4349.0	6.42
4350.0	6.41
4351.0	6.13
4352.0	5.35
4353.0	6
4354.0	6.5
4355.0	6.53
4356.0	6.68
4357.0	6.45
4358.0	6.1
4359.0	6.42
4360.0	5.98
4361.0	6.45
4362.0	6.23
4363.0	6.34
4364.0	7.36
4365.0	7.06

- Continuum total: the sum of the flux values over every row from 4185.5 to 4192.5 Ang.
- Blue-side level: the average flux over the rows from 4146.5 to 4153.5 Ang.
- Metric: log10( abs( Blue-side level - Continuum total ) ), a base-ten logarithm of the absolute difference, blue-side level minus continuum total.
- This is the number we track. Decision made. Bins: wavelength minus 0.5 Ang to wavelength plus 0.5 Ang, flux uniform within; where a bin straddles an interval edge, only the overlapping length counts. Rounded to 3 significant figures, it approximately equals 1.61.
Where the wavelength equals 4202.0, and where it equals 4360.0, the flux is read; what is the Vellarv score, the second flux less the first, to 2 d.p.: -0.55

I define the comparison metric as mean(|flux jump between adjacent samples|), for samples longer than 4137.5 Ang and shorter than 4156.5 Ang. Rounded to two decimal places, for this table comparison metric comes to 0.34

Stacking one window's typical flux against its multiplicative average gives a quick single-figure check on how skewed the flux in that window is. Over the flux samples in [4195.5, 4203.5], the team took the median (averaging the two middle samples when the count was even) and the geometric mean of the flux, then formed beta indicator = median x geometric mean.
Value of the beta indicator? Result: 44.5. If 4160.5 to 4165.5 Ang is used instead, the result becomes 46.5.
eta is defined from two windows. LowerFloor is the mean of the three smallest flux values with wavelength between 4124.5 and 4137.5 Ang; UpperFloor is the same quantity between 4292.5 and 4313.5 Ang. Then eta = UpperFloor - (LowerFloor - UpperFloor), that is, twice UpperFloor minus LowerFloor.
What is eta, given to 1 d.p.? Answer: 5.3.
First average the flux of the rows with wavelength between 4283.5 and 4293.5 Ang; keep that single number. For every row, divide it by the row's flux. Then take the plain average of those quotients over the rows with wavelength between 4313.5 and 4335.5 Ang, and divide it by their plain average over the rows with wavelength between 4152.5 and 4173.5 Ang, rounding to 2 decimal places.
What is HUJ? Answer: 1.11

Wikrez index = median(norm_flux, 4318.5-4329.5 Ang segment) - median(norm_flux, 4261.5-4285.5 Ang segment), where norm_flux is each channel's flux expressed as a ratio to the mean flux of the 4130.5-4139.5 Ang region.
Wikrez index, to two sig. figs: -0.12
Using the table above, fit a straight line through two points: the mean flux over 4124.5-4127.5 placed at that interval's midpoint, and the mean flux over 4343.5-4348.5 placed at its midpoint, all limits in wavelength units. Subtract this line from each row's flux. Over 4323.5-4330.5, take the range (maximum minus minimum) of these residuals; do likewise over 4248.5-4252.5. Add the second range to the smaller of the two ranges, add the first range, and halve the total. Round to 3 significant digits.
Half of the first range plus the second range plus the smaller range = 1.46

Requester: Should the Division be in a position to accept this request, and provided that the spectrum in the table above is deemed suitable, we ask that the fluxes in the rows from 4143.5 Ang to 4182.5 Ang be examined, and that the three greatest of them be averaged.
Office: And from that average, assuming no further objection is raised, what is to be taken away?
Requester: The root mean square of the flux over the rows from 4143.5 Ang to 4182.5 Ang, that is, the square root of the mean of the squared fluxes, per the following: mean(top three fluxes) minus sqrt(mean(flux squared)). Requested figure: 0.6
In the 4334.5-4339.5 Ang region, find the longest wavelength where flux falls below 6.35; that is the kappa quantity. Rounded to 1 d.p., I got 4339.0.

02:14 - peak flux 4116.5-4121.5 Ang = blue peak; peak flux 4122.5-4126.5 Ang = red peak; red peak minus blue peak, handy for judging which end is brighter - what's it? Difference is -0.31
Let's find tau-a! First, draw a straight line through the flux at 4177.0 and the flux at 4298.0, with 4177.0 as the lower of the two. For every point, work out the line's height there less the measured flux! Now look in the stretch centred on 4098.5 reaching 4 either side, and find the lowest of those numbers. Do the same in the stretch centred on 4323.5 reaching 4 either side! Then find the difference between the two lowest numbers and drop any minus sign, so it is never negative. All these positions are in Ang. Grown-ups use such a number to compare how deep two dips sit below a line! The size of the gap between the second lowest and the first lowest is 0.48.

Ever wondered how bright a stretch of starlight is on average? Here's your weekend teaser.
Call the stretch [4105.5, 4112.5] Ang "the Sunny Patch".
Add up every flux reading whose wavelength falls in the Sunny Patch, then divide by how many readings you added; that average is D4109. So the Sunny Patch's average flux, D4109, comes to 6.2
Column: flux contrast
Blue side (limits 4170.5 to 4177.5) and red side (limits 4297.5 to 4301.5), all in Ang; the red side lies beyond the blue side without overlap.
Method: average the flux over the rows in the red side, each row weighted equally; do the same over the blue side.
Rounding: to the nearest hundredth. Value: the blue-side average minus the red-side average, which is 0.24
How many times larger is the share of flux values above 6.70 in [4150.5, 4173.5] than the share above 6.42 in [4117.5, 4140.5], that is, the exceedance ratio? 0.60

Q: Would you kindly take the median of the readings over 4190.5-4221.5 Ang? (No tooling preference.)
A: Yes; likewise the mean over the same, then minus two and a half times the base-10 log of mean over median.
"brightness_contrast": 0.005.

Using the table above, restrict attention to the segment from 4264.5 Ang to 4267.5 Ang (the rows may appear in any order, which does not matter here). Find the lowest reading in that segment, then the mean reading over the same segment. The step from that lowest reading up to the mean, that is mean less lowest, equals 0.38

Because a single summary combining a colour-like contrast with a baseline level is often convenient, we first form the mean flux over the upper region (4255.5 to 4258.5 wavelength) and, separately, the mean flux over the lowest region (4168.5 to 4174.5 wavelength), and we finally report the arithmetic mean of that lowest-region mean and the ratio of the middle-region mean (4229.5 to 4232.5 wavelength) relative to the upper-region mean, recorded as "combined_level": 3.90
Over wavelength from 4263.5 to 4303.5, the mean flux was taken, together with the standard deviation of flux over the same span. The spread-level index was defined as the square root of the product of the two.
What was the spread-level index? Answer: 1.8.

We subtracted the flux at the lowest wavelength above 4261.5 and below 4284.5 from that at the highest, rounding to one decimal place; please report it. 0.1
